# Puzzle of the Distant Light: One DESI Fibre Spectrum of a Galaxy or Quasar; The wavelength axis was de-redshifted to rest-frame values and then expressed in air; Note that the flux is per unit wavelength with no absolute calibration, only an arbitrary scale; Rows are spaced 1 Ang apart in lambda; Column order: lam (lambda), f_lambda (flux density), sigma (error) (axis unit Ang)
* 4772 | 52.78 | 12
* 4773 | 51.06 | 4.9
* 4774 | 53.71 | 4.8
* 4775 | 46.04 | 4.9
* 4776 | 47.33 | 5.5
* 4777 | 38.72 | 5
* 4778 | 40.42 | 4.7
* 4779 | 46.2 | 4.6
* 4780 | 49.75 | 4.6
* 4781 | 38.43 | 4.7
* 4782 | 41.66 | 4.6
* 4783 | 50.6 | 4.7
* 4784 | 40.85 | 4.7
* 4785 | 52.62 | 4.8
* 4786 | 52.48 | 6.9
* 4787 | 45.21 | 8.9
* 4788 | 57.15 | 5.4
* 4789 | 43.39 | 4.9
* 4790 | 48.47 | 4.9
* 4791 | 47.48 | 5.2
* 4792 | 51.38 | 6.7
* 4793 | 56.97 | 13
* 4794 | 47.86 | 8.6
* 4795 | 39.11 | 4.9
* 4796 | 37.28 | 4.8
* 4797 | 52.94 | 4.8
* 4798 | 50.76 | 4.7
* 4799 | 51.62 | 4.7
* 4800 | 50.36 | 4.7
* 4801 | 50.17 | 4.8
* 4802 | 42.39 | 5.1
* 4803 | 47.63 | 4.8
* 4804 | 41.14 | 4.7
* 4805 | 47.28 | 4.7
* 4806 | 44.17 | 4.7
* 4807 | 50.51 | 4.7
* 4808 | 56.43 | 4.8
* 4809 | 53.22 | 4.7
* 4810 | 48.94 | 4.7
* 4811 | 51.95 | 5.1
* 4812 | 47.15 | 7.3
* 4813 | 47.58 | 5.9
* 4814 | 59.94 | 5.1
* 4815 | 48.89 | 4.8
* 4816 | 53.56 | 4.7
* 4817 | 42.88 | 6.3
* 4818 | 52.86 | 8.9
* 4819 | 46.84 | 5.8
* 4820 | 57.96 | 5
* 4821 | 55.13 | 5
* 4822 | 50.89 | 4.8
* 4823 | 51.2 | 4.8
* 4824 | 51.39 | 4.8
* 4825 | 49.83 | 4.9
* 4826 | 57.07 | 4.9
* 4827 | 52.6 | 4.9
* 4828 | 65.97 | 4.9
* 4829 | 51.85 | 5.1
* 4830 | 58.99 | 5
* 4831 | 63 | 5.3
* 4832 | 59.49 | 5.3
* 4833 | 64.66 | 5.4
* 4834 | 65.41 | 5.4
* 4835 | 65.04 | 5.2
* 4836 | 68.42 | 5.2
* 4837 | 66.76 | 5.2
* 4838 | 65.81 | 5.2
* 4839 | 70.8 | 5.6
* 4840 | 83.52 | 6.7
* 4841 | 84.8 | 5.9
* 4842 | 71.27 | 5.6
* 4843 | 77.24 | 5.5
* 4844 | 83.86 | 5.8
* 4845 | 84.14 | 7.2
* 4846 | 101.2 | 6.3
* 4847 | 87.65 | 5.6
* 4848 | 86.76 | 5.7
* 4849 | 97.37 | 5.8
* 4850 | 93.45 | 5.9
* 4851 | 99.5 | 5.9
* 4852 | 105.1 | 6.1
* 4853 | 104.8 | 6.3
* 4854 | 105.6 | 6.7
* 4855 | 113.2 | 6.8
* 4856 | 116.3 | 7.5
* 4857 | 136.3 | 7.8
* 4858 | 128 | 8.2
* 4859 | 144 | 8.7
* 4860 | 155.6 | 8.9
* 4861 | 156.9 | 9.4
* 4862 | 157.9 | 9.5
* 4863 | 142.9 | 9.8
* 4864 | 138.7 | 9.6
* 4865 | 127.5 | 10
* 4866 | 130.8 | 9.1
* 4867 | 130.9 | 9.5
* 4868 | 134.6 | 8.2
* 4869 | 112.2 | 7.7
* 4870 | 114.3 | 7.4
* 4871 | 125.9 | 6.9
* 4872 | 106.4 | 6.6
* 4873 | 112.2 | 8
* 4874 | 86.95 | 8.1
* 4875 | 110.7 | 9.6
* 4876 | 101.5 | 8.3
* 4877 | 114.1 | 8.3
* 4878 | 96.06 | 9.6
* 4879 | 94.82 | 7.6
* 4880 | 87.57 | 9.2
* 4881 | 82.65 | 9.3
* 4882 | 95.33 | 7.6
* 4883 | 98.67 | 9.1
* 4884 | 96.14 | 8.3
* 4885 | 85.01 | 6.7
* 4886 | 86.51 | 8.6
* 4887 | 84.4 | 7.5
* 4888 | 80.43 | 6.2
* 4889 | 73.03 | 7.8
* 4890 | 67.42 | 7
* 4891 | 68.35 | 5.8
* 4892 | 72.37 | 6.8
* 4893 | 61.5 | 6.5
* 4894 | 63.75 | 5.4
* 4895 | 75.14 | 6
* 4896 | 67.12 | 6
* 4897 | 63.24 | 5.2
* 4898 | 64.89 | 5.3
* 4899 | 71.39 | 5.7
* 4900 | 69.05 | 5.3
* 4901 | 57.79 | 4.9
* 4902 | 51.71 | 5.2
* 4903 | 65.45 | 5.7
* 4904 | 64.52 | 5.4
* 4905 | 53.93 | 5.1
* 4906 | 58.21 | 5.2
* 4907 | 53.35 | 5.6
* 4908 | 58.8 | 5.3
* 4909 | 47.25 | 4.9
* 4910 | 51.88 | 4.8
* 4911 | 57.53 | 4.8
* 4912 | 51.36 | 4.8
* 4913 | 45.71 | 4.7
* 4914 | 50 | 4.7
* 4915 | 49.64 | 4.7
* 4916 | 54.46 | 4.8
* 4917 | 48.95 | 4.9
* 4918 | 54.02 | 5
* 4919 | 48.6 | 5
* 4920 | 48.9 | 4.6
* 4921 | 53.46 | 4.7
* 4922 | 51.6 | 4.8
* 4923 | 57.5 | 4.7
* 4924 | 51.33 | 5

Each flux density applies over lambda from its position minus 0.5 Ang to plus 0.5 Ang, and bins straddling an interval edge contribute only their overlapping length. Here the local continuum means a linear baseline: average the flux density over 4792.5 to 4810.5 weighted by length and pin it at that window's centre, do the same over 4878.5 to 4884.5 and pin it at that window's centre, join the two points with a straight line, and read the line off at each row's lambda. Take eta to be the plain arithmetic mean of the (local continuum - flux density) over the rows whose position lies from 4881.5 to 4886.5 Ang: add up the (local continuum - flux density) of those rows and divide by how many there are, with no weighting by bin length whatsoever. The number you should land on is 2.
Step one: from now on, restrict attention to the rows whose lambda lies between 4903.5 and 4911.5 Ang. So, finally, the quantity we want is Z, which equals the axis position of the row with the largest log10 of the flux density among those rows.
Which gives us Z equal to 4904 Ang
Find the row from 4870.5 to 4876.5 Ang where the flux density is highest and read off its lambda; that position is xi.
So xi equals 4871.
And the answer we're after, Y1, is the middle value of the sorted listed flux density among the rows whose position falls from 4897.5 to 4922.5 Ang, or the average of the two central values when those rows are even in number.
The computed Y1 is 53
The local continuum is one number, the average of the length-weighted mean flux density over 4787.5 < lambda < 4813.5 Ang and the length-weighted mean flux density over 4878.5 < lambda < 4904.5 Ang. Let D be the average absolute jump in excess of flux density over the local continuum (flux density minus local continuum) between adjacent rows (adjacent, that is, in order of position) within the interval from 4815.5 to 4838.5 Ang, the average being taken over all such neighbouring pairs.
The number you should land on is 5.1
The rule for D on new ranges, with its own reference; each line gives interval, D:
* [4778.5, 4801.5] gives 6.2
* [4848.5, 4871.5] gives 7.2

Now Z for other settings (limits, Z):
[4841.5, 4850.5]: 4846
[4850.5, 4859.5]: 4859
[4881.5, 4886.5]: 4883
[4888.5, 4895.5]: 4895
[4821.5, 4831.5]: 4828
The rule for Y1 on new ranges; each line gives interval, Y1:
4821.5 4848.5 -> 66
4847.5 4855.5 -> 102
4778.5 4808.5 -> 48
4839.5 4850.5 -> 85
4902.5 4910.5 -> 56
